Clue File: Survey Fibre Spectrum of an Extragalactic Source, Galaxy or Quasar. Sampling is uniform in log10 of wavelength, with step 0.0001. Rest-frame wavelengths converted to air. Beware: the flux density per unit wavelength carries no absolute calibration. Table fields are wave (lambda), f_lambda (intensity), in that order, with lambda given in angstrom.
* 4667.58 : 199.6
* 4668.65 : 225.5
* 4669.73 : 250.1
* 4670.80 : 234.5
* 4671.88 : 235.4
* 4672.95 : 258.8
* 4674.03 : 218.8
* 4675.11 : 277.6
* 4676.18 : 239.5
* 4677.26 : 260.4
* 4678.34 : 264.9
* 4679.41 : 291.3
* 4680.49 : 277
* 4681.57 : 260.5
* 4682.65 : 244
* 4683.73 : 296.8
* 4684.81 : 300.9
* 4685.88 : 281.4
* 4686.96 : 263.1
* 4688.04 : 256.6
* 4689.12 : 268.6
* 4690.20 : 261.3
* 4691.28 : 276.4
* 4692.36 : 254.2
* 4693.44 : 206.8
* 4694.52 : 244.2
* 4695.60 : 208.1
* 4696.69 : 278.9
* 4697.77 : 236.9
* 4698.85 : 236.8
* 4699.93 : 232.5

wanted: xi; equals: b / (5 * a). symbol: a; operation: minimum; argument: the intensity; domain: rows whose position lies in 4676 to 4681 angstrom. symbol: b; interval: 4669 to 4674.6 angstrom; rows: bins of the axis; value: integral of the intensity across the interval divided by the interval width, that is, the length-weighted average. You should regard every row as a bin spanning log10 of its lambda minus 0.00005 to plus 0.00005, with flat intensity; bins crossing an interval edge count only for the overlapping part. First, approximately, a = 239.5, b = 239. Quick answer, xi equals 0.200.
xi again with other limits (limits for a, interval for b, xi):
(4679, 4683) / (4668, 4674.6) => 0.194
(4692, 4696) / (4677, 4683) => 0.258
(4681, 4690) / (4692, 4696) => 0.187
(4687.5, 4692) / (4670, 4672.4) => 0.185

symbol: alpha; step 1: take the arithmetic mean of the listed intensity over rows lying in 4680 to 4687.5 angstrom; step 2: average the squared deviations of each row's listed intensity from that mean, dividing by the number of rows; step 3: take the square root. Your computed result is 19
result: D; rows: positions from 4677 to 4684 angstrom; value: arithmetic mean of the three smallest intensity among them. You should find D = 255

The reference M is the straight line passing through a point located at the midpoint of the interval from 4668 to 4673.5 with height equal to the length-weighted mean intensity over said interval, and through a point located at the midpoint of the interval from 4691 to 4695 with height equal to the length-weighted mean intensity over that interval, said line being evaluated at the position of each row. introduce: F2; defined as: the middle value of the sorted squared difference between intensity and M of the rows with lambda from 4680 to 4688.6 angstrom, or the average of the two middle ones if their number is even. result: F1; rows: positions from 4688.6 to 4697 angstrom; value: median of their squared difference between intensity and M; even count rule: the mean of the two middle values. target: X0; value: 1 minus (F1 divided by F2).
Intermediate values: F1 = 880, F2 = 838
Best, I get 0.0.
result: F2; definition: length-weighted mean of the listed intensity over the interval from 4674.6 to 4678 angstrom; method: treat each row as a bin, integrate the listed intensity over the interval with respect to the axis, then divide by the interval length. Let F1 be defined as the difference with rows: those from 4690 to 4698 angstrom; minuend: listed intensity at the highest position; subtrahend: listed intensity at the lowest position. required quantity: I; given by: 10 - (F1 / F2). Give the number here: 10.1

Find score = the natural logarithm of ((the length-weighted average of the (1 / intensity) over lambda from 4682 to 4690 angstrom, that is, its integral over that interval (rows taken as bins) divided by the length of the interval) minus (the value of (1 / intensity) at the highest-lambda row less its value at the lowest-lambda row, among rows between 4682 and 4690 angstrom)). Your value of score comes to -5.51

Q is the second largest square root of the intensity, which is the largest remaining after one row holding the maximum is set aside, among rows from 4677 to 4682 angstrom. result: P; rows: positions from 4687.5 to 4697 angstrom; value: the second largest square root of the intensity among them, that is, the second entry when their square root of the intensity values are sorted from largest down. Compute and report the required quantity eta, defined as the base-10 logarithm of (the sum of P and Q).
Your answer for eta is 1.52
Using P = 16.6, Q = 16.6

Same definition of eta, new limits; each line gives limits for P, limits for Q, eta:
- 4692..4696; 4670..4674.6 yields 1.49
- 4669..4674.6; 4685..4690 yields 1.51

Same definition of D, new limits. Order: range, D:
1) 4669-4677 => 230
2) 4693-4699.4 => 217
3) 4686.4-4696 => 220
